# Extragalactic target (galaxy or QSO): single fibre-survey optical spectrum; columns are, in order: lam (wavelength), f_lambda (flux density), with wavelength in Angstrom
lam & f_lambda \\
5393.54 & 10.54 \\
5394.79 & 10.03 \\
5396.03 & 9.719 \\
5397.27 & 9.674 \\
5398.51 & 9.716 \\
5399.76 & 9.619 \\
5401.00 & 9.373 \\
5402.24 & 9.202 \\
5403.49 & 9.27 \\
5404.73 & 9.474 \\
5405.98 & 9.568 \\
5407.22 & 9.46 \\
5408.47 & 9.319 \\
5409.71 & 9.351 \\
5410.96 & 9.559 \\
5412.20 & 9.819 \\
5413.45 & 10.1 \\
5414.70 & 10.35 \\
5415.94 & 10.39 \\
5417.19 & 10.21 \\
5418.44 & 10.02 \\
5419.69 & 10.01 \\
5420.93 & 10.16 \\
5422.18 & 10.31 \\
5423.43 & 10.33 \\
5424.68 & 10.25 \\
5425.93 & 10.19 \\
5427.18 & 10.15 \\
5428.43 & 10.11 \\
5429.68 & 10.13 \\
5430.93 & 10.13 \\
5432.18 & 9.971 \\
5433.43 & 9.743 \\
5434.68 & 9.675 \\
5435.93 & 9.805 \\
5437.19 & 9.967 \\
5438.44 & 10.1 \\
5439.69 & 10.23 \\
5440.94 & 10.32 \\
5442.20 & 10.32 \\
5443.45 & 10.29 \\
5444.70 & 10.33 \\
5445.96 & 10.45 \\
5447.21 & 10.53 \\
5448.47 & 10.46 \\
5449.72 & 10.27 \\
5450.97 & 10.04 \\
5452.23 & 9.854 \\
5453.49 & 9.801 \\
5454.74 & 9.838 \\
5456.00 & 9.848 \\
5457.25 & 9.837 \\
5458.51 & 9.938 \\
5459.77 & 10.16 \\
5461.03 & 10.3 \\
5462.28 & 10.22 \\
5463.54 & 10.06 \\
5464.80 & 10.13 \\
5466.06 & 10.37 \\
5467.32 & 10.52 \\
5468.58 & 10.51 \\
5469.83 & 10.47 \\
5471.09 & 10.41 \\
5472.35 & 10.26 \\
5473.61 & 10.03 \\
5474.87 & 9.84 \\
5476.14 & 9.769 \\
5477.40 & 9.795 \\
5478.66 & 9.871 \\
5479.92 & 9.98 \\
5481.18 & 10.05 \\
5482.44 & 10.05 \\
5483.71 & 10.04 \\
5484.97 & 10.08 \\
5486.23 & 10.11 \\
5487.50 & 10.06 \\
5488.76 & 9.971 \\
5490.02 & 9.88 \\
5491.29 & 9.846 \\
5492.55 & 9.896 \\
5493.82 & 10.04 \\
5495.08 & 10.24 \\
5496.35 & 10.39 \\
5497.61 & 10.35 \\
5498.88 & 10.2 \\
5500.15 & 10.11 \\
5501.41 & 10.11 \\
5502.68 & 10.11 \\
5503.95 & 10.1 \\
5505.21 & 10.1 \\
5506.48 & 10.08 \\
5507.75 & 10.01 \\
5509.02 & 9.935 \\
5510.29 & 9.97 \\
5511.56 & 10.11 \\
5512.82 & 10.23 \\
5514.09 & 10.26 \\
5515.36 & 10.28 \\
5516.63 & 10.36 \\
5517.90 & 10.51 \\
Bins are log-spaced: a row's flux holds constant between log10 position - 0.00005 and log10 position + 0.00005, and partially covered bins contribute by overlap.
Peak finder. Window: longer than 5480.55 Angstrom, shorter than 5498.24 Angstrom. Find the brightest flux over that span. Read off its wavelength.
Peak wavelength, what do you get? 5496.35 Angstrom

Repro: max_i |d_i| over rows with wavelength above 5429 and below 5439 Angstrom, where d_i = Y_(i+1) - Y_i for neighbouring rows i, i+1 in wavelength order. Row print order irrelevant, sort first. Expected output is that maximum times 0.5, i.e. 0.114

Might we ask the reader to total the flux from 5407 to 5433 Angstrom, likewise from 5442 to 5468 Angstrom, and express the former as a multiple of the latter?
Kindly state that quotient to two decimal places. 0.98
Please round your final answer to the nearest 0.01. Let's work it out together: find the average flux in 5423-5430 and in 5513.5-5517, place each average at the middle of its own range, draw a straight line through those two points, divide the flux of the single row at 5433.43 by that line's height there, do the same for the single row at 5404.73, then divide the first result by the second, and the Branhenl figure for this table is 1.02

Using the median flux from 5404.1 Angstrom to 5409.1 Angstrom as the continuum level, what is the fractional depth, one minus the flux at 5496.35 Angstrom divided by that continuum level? -0.10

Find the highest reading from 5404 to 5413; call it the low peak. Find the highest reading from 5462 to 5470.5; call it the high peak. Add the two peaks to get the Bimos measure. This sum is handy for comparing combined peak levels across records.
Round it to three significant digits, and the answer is 20.3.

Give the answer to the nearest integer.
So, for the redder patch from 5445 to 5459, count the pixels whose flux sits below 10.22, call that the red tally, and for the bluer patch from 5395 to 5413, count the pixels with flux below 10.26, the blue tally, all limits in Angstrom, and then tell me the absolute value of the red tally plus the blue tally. 21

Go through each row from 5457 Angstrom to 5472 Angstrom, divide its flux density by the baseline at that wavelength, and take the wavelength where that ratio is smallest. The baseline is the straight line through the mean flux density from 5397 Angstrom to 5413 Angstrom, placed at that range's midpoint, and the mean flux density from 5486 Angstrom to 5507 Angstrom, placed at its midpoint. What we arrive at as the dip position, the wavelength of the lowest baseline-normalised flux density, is 5457.25 Angstrom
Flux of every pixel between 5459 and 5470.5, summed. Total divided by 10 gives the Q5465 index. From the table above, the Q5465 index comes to 9.27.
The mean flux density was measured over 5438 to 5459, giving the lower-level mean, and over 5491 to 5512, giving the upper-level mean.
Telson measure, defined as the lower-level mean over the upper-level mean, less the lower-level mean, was -9.14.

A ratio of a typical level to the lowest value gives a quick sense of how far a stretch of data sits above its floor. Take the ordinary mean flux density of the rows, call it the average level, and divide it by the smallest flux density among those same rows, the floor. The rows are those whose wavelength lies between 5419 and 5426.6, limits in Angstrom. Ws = 1.02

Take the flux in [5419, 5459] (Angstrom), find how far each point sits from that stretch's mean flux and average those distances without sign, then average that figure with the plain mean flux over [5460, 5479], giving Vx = 5.18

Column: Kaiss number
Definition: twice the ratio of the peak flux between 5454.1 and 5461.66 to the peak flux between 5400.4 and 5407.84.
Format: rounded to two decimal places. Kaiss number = 2.15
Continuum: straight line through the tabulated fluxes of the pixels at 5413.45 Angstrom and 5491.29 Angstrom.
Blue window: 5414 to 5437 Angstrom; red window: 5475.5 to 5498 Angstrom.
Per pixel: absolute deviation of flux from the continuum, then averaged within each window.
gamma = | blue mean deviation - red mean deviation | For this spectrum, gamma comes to 0.02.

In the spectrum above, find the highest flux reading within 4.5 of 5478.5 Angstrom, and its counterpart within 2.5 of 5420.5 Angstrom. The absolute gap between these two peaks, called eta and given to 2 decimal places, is 0.26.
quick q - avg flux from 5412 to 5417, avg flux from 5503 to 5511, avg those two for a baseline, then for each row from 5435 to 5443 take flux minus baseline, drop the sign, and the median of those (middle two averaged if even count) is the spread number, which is 0.18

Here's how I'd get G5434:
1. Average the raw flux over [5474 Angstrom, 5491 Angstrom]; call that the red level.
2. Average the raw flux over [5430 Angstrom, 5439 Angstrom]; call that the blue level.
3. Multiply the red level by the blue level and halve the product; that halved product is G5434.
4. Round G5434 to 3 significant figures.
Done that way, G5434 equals 49.4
